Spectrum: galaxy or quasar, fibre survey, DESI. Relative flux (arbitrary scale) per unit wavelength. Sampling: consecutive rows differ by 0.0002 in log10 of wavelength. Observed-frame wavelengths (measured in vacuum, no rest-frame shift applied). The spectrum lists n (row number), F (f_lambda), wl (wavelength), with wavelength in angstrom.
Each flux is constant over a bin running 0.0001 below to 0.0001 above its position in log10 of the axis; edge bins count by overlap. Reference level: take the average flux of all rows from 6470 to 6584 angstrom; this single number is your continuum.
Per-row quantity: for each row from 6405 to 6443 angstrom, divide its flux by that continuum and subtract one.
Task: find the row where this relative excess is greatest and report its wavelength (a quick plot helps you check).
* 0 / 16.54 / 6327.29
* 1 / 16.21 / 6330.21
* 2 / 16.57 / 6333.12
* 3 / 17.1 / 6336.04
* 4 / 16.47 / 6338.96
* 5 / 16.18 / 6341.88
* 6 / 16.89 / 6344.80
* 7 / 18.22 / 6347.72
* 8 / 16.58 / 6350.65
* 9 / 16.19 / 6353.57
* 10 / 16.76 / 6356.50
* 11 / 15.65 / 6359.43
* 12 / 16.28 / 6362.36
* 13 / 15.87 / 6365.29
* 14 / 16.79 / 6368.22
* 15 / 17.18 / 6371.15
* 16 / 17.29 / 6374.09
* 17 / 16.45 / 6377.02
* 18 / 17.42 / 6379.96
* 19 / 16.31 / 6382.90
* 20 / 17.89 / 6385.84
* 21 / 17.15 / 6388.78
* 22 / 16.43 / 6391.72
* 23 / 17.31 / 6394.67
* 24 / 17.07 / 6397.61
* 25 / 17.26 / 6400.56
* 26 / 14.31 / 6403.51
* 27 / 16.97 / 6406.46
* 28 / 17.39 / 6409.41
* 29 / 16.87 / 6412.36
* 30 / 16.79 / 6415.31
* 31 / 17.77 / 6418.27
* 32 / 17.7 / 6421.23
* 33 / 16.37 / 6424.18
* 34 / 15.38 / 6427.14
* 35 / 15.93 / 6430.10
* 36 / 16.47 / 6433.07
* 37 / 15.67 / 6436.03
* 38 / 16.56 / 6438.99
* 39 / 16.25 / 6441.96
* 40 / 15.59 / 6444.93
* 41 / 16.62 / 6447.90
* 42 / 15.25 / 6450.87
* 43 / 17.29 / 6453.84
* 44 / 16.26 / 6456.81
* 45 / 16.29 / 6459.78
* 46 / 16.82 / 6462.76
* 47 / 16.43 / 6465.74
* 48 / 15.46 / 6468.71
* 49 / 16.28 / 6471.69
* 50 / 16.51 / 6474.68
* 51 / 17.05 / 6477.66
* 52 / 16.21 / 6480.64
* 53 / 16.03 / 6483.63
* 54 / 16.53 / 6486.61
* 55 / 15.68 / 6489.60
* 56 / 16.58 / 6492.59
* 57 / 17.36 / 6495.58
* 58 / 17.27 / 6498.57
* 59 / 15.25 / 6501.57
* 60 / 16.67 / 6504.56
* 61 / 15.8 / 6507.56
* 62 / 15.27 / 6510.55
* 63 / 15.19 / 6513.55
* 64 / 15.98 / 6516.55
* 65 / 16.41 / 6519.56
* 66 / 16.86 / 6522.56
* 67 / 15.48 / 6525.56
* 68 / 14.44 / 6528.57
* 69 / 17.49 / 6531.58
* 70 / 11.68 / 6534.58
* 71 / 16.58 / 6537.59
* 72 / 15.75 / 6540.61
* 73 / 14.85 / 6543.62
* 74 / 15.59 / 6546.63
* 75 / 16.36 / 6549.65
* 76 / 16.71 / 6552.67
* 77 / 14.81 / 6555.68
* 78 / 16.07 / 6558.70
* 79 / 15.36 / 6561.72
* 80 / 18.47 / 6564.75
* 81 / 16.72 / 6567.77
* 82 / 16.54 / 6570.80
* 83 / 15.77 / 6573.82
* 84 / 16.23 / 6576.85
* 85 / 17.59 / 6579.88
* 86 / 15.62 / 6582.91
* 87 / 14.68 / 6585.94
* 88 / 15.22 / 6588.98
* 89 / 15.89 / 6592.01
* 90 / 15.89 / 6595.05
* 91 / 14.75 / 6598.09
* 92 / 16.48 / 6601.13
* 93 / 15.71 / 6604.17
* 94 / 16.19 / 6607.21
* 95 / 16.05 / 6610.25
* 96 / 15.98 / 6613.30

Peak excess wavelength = 6418.27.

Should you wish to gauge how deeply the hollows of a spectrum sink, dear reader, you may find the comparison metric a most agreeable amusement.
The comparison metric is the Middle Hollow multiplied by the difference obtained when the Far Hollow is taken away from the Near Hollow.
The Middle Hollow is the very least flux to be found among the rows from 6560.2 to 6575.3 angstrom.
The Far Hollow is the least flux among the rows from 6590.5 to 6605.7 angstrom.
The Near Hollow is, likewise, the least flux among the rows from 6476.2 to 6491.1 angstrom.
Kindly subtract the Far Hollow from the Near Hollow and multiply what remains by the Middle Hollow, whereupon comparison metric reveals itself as 14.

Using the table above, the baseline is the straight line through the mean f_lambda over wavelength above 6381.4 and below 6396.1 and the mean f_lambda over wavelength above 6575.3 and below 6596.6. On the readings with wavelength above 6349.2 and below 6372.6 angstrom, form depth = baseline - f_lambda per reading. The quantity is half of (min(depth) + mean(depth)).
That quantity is 0.35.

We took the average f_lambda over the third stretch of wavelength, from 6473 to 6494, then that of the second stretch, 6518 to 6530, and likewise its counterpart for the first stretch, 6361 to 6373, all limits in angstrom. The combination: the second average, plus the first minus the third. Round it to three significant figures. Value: 16.0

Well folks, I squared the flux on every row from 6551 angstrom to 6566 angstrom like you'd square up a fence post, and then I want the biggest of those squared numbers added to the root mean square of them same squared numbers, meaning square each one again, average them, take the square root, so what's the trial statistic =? 611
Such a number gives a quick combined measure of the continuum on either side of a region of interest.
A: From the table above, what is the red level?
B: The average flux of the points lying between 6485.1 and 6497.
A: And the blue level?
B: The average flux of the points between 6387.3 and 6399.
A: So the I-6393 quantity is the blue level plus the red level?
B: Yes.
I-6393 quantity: 33.5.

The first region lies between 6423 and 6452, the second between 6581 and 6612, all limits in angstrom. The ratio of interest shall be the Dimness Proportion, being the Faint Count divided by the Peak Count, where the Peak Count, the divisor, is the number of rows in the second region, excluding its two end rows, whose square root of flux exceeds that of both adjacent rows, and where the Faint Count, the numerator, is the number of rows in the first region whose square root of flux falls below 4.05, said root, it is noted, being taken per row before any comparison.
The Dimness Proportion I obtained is 3.5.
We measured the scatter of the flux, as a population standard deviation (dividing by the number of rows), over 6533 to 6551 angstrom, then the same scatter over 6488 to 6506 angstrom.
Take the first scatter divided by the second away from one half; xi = -1.62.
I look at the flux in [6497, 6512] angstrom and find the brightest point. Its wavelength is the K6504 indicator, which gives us 6498.57 angstrom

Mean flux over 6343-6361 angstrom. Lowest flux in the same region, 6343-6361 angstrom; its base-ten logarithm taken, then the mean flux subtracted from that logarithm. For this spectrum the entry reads -15.5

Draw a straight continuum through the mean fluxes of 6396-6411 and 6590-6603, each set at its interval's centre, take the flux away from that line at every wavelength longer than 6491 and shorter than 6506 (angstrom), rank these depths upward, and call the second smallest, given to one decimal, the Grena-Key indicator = -1.1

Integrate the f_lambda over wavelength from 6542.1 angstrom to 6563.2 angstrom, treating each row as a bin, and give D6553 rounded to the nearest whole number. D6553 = 331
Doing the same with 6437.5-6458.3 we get 338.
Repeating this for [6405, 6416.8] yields 201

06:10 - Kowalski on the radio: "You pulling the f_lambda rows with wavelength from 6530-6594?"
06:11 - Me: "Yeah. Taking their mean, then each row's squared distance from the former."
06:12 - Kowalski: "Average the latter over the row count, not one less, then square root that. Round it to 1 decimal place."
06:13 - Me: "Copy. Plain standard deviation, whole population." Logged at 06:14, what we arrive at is 1.3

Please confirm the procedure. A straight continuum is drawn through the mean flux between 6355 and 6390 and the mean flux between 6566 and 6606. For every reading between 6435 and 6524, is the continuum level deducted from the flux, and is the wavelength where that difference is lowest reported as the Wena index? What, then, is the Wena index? 6450.87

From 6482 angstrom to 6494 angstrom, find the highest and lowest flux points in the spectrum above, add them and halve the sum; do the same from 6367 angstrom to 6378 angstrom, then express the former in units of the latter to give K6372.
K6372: 0.96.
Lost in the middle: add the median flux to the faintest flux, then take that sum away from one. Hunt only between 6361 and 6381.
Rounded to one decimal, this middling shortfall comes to -31.7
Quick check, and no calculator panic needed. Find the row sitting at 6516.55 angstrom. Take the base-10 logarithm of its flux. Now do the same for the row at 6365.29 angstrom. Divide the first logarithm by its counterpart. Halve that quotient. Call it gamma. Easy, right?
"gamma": 0.501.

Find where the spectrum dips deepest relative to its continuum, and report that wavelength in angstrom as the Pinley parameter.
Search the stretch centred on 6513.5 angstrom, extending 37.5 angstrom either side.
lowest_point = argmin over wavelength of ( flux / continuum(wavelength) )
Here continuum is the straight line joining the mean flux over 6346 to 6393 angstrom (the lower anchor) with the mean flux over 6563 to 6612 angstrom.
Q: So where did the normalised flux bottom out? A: 6534.58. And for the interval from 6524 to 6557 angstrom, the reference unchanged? 6534.58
